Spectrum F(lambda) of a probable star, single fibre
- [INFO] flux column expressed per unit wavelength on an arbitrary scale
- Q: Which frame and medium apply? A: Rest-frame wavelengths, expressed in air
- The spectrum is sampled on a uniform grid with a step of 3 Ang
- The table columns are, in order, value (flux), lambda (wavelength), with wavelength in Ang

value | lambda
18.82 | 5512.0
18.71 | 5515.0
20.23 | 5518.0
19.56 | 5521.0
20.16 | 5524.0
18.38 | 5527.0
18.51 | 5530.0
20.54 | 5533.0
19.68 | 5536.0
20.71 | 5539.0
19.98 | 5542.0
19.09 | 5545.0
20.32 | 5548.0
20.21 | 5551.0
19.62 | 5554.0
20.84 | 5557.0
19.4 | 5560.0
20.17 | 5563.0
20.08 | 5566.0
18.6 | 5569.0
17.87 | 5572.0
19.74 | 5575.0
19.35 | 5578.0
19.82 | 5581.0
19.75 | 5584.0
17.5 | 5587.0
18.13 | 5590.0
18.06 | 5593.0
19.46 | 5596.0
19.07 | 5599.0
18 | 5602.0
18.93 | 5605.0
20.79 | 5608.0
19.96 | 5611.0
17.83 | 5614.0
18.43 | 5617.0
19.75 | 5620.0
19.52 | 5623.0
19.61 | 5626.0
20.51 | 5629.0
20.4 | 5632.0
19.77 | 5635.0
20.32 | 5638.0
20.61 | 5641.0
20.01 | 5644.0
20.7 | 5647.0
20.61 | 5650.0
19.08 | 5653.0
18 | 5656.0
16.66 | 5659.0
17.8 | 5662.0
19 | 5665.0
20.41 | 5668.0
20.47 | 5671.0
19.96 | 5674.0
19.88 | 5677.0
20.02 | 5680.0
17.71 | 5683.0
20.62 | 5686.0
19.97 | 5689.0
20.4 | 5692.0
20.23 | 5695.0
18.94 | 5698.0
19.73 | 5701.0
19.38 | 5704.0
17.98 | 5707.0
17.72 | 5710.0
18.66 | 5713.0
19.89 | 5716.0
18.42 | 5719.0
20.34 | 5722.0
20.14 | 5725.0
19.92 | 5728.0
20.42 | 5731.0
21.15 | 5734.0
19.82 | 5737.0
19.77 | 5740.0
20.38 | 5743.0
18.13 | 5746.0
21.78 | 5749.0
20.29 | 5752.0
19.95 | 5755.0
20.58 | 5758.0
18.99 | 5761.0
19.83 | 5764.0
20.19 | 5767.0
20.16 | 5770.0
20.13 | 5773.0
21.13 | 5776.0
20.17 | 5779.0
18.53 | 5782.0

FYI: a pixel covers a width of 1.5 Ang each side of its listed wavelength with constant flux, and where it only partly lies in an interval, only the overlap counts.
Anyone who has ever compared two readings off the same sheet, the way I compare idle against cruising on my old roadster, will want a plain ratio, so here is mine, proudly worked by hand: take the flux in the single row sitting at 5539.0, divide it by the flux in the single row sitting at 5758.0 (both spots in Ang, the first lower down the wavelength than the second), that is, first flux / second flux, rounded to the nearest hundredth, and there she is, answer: 1.01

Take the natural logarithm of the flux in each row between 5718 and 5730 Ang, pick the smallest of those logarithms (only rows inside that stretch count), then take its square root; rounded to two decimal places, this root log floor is 1.71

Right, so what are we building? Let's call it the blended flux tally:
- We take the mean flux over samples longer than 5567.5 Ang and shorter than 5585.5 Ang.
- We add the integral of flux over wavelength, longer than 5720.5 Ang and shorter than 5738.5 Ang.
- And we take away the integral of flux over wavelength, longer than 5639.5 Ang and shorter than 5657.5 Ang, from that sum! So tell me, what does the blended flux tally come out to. 28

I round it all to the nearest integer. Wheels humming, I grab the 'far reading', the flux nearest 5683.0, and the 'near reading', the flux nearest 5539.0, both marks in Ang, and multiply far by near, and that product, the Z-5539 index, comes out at 367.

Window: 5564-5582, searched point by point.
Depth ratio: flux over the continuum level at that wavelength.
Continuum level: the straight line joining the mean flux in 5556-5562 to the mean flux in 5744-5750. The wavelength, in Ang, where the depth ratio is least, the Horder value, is 5572.0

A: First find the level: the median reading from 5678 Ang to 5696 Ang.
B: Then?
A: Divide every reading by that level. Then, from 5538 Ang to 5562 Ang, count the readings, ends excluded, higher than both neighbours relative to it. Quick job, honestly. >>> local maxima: 2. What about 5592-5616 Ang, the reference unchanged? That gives 2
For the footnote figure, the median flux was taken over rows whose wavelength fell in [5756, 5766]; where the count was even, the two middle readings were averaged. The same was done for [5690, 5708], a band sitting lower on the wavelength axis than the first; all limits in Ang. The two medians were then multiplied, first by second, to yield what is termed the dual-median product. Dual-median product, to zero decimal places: 388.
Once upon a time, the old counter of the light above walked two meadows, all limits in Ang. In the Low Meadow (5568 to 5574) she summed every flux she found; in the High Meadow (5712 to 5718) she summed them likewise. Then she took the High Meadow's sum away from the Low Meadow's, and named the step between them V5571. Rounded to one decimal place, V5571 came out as -2.1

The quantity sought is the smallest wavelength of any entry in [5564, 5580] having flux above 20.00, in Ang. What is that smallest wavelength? 5566.0 Ang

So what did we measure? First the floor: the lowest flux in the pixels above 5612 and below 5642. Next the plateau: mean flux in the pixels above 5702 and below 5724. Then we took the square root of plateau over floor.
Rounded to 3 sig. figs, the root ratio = 1.03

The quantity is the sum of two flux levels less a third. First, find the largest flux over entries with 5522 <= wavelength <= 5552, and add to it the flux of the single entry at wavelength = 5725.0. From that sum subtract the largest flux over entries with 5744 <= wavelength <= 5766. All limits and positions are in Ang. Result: 19.1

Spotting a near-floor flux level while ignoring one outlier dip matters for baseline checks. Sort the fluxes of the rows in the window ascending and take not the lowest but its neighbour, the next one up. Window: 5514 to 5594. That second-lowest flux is 17.87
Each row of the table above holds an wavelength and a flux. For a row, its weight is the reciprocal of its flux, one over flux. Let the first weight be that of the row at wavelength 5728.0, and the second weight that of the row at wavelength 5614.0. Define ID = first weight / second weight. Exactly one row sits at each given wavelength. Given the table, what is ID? 0.90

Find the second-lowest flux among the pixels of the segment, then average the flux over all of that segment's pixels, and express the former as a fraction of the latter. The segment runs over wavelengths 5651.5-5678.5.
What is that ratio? 0.935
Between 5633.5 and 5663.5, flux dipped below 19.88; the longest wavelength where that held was 5662.0 Ang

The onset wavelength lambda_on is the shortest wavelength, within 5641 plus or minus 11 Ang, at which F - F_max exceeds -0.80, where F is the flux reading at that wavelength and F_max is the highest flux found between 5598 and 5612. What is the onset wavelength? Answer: 5632.0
